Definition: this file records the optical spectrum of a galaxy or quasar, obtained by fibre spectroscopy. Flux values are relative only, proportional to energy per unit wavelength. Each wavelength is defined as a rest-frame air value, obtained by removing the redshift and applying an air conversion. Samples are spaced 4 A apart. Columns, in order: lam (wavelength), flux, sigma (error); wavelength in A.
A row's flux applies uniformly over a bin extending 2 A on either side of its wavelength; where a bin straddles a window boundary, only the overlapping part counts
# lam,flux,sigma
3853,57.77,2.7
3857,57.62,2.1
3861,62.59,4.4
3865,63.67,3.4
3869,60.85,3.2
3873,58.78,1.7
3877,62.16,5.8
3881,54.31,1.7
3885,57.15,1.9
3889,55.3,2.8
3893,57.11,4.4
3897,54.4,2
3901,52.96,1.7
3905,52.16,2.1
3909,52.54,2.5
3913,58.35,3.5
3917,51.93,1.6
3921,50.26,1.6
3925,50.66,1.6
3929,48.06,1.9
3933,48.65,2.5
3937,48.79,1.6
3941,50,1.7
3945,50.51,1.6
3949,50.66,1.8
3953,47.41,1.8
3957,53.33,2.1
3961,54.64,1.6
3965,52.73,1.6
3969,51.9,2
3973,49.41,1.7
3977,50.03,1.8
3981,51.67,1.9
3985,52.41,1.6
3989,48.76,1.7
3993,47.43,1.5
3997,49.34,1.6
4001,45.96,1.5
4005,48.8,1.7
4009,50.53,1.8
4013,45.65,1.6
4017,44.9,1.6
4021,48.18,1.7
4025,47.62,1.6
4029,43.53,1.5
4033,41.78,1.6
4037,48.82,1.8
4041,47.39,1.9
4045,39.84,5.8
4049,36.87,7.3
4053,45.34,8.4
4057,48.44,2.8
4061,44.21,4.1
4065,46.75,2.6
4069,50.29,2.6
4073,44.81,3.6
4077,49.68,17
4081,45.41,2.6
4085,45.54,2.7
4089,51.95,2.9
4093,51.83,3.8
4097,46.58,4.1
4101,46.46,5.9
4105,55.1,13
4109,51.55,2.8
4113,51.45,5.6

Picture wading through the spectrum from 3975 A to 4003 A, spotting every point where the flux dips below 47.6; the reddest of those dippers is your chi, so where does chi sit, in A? 4001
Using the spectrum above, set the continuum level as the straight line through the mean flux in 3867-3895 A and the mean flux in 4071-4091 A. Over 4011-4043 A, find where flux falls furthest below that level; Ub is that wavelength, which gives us 4033 A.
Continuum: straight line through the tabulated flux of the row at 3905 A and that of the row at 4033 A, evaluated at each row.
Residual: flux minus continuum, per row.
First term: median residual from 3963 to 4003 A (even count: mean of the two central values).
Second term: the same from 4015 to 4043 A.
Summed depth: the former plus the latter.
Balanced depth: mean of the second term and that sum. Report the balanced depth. 7.3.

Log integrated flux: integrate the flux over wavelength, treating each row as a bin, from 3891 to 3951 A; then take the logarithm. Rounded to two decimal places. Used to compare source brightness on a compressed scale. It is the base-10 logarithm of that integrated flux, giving 3.49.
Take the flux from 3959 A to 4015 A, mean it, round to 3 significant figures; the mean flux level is 49.9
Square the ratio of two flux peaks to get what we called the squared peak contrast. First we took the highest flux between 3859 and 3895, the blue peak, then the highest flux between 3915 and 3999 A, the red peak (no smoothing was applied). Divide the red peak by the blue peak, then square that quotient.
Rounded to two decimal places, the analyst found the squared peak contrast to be 0.74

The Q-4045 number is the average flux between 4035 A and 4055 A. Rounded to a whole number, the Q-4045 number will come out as 44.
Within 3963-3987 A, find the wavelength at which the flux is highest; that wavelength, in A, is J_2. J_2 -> 3965 A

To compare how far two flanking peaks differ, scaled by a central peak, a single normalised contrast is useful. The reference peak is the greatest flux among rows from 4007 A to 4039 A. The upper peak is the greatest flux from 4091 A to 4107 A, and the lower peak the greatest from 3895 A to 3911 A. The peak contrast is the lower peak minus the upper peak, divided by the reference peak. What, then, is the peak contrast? -0.01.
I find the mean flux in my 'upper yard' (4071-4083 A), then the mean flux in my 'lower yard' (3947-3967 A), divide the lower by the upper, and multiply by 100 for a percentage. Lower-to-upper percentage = 111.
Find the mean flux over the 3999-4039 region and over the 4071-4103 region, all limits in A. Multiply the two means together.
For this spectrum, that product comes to 2226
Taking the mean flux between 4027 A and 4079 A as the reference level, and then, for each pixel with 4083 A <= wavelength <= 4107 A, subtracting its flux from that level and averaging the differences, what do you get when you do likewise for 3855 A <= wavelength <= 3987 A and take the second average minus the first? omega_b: -4.2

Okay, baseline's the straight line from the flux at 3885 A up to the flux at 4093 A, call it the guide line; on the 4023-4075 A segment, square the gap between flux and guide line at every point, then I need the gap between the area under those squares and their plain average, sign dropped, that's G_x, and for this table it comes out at 3907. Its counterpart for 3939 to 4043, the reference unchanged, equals 3738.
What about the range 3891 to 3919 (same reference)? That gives 306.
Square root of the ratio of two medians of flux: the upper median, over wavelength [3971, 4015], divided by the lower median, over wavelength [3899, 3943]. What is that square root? 0.987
